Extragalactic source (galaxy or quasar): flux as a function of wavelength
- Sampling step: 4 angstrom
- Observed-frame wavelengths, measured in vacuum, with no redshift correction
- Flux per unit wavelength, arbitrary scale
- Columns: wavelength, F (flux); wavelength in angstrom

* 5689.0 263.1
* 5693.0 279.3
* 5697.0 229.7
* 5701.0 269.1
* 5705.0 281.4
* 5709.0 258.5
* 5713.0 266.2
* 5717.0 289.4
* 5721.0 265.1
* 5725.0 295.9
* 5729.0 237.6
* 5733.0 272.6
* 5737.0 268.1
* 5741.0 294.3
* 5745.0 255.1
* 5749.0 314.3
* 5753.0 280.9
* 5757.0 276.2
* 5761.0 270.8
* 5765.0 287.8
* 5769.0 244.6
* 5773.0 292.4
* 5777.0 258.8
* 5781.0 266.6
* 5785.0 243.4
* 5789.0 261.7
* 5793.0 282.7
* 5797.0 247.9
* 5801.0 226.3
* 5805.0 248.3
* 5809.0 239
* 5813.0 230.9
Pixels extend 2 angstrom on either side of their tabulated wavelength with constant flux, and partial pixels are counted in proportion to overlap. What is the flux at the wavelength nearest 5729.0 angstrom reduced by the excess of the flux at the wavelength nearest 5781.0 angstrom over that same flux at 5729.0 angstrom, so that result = 209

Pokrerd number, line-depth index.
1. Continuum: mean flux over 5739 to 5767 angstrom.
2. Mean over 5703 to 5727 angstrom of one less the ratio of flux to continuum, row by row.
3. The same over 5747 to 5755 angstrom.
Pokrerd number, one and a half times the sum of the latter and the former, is -0.043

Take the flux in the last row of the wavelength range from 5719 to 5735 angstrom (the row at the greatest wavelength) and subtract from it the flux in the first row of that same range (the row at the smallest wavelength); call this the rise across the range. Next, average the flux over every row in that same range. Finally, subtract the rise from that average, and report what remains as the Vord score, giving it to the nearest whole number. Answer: 260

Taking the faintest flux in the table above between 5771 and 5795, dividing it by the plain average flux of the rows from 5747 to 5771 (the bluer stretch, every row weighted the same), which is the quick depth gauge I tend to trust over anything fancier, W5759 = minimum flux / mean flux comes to 0.872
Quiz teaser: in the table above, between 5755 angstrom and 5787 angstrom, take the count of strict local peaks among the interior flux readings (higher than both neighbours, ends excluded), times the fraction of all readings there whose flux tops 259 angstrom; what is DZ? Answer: 1.9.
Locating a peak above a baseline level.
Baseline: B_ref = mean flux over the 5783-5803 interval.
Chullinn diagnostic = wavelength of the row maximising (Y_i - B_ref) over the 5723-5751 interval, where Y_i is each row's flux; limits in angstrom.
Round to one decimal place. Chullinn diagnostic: 5749.0 angstrom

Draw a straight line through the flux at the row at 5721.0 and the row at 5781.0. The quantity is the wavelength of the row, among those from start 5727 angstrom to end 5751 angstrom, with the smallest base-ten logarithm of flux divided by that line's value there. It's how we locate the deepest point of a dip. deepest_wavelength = 5729.0 angstrom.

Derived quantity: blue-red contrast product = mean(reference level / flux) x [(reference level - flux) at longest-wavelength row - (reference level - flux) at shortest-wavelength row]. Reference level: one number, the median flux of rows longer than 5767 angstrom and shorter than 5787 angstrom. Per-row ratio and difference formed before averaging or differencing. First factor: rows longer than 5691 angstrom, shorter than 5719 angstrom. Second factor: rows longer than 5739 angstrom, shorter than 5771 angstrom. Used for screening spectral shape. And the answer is 48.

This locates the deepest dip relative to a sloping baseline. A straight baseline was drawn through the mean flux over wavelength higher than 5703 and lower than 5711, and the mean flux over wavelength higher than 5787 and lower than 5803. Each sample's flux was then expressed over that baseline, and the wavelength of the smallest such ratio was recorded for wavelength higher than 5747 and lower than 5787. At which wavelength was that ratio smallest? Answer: 5769.0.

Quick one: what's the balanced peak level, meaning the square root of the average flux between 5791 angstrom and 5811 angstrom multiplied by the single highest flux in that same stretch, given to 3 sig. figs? 265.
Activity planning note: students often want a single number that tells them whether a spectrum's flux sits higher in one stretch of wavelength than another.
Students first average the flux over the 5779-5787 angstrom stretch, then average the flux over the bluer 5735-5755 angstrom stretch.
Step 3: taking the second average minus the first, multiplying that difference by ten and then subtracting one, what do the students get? 274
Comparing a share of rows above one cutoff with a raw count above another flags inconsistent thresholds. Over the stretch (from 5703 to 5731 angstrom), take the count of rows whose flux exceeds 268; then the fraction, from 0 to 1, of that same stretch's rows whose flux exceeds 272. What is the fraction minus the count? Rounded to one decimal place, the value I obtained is -2.6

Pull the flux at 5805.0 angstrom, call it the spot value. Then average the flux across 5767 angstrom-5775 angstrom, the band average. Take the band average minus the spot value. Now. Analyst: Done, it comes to 20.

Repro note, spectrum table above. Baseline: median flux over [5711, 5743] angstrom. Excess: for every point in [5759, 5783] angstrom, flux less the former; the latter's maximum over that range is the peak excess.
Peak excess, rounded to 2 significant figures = 22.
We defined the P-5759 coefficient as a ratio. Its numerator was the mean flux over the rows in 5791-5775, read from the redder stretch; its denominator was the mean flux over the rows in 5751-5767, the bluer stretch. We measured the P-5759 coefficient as 0.92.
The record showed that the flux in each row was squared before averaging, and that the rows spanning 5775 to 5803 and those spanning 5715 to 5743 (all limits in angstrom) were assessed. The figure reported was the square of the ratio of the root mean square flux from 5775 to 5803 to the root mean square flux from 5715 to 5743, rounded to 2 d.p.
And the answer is 0.86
